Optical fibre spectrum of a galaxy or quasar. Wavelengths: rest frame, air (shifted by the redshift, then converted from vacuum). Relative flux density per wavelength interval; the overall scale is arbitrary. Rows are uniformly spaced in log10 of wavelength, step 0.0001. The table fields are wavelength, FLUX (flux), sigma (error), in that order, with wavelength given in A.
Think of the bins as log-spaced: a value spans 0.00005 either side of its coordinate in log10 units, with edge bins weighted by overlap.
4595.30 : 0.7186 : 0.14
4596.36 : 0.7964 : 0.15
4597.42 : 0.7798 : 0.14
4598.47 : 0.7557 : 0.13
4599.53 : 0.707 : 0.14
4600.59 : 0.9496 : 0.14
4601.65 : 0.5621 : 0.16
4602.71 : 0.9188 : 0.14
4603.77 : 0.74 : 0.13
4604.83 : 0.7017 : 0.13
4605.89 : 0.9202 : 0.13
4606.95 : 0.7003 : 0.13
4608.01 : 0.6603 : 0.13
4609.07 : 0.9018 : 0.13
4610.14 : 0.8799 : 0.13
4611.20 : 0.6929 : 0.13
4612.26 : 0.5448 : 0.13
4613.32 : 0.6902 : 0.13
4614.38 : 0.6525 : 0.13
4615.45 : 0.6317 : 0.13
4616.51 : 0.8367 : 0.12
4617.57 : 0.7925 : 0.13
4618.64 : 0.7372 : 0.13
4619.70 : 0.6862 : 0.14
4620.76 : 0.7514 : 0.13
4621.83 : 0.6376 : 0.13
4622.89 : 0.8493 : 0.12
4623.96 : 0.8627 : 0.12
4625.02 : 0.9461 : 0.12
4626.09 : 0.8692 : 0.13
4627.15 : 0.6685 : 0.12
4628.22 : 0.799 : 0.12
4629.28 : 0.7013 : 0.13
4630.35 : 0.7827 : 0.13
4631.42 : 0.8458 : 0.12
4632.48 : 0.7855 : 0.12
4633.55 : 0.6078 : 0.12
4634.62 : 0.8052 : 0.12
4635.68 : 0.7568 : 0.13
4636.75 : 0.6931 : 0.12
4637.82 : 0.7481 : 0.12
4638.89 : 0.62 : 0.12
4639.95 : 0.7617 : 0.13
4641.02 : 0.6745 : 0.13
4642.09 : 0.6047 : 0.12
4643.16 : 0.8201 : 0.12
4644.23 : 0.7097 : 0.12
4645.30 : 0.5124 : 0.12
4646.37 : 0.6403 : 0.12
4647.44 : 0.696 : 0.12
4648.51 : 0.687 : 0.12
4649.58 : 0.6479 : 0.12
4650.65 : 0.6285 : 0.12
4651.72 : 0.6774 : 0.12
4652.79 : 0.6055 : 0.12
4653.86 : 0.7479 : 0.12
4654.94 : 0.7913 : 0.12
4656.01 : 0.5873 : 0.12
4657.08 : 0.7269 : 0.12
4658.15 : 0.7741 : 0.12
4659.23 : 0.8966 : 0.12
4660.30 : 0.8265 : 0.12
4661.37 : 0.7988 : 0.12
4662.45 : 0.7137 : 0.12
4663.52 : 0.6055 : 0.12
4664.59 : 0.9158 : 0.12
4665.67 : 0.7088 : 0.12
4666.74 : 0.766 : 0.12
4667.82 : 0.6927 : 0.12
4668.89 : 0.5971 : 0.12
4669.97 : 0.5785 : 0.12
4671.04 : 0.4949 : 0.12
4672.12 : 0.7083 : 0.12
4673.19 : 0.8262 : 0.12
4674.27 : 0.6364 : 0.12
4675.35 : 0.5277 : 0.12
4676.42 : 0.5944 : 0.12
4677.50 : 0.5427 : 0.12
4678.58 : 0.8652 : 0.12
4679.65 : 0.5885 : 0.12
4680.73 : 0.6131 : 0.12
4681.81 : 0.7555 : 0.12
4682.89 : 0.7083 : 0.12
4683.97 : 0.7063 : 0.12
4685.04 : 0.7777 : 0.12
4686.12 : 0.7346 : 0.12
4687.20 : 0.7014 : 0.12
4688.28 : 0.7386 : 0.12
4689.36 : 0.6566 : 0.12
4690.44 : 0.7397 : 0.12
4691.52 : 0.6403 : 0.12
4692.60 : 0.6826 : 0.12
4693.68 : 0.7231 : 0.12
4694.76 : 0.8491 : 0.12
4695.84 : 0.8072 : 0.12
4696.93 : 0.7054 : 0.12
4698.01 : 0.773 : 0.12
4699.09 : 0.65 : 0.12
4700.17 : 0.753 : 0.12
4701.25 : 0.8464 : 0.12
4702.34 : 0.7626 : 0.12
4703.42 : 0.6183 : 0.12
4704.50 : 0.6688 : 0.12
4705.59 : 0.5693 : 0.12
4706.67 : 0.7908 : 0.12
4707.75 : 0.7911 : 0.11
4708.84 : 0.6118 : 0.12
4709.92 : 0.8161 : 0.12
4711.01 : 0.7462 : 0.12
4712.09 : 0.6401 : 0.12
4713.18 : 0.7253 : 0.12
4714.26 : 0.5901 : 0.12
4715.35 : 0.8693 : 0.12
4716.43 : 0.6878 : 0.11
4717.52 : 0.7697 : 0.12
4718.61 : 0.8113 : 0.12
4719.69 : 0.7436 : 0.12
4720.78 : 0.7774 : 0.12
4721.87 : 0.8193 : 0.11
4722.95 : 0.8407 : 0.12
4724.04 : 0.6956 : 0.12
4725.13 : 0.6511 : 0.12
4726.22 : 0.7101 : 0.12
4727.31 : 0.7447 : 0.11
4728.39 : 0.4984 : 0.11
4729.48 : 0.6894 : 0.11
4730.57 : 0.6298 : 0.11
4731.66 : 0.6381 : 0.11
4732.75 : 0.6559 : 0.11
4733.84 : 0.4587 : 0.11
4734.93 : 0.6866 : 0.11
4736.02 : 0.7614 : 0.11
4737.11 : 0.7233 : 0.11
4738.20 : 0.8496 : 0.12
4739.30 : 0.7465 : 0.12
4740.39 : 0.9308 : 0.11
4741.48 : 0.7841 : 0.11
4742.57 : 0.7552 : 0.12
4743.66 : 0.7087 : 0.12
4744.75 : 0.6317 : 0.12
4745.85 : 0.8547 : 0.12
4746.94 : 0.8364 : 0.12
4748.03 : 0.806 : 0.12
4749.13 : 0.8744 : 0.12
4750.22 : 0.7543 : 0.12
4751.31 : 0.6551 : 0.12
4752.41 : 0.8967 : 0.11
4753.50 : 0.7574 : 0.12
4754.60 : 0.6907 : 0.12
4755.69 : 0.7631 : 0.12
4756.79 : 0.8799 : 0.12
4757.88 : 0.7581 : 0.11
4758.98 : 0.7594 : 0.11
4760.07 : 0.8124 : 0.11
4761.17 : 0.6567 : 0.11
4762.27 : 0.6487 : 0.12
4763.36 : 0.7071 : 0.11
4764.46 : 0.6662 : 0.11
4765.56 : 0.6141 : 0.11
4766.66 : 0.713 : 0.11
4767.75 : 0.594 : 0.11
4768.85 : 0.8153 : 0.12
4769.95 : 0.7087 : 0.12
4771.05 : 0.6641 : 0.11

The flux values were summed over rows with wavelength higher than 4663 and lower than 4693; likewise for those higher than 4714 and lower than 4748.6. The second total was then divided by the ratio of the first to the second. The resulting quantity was 29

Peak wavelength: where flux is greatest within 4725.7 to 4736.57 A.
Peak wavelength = 4736.02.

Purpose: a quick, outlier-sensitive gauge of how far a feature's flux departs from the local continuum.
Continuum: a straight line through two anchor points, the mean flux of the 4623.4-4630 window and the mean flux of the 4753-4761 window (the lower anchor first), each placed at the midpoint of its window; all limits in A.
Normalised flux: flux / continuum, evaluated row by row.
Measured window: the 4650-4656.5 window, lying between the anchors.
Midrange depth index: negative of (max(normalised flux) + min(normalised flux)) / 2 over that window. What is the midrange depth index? -0.86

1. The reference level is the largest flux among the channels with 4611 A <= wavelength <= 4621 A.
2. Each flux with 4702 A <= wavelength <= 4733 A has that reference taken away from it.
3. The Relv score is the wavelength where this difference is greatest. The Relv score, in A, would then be 4715.35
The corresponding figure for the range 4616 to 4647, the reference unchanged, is 4625.02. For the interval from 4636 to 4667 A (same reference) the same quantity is 4664.59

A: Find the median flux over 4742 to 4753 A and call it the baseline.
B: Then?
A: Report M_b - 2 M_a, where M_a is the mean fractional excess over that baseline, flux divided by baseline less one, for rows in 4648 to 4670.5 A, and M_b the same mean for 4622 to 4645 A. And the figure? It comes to 0.14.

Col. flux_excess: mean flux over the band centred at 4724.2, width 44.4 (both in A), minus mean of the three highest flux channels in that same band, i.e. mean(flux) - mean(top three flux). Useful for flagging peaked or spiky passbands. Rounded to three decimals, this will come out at -0.167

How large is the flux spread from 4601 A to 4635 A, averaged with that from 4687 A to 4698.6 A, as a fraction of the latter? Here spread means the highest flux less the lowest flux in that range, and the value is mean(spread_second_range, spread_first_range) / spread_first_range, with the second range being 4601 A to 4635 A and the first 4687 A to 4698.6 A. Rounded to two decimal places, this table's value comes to 1.46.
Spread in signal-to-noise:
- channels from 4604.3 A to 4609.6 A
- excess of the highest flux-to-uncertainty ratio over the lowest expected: 2.0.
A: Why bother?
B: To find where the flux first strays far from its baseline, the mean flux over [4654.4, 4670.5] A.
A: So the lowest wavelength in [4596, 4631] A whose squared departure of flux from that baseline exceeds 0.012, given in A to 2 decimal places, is 4600.59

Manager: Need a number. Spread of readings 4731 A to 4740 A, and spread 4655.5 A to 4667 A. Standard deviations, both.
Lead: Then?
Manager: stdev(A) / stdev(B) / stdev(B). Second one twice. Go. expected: 11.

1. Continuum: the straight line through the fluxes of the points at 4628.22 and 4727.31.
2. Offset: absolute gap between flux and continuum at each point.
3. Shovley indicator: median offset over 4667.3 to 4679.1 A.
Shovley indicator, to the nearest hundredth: 0.18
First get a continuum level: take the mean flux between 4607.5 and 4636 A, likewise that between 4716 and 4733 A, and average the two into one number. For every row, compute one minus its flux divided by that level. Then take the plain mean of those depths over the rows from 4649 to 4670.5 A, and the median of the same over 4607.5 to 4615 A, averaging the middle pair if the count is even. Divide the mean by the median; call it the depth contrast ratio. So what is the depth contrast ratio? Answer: 0.4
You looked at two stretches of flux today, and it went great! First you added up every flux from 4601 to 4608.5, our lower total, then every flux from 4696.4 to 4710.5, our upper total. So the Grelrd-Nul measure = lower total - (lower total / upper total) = 5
